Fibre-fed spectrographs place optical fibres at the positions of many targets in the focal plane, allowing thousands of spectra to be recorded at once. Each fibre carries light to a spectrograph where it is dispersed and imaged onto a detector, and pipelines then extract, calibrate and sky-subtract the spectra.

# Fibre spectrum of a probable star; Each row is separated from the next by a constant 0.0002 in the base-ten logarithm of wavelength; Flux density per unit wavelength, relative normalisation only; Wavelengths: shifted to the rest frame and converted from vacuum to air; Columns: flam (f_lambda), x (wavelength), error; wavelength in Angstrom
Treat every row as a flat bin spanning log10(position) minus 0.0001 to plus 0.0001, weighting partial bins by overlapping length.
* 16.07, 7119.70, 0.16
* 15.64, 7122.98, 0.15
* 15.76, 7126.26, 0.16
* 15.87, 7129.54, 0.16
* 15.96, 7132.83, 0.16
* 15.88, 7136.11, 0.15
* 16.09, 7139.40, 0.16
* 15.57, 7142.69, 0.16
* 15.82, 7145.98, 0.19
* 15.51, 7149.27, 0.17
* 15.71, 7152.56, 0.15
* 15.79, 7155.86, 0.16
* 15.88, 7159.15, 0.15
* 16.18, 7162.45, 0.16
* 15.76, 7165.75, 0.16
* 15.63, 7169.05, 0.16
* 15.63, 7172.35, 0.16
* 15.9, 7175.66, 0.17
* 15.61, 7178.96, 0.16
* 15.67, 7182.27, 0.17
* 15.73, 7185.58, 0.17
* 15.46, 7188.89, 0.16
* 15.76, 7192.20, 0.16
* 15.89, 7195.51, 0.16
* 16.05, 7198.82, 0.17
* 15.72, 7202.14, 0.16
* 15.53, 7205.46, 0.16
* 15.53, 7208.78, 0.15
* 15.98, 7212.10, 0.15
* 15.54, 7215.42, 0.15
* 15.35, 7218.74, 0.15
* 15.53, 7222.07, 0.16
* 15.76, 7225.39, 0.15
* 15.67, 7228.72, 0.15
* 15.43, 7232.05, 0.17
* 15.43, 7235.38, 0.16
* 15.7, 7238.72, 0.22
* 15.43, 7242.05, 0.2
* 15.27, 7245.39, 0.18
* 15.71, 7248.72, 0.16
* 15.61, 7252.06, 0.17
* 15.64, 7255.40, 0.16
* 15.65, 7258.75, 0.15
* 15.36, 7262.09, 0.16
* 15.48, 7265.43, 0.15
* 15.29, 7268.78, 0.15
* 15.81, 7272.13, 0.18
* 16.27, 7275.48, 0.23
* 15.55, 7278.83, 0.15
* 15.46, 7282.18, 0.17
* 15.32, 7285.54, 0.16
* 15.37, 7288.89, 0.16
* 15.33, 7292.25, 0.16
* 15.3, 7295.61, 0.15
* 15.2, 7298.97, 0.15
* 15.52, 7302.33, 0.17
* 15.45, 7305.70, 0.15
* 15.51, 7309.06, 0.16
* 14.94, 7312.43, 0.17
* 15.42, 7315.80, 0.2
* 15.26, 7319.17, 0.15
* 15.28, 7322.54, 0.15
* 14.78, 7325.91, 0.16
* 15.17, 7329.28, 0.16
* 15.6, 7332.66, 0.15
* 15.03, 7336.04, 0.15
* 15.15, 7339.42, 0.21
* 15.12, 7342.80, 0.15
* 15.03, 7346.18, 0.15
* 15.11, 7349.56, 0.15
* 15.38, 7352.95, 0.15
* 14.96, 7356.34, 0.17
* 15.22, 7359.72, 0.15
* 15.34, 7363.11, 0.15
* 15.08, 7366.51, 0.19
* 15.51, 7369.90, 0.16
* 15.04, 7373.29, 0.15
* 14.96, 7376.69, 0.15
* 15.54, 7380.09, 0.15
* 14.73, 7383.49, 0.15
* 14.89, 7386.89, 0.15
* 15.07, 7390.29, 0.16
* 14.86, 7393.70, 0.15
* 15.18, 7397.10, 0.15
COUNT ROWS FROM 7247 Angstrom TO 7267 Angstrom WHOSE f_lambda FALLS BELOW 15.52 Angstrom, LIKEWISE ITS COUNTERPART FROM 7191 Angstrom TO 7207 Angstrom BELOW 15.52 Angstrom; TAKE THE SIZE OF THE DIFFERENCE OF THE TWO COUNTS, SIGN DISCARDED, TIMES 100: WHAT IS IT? 200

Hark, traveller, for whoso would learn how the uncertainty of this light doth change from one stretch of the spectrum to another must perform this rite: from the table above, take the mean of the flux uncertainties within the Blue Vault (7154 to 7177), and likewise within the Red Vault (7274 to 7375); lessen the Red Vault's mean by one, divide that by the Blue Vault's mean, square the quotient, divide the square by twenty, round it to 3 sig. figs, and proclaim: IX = 1.37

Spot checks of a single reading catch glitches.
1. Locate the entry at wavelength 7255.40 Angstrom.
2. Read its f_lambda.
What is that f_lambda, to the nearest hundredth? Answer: 15.64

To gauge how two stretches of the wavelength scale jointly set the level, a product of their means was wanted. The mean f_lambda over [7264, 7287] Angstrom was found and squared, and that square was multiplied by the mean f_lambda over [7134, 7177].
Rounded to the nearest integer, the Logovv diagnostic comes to 3843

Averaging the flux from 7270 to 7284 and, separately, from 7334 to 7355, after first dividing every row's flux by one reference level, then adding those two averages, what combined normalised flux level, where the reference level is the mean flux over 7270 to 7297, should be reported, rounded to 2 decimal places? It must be 1.99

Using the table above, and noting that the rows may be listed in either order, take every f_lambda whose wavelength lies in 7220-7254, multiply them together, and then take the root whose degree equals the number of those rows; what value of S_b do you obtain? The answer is 15.6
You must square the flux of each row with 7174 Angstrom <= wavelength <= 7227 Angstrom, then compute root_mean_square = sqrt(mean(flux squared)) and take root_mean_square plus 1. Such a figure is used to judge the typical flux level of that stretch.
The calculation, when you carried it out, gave 16.7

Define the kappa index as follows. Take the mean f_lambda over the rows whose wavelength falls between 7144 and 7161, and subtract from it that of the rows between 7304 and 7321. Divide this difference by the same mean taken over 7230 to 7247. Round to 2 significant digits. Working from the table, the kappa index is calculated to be 0.028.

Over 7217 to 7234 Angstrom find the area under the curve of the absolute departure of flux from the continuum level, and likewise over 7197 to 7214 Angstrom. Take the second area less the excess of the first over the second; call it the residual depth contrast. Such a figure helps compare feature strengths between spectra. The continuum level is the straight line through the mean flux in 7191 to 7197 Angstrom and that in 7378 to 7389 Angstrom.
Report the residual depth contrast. 3.9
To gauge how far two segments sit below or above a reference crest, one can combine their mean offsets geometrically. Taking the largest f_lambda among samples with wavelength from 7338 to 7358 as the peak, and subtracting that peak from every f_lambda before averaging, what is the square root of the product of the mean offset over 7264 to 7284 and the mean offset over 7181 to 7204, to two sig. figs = 0.31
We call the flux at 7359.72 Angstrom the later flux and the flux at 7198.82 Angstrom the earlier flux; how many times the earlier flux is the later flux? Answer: 0.95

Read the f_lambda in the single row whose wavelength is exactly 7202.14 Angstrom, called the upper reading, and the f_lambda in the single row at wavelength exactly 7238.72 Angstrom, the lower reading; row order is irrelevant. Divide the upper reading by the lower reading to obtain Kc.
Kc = 1.00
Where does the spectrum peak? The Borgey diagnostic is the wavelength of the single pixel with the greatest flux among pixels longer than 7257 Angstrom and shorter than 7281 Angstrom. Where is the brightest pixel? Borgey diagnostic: 7275.48 Angstrom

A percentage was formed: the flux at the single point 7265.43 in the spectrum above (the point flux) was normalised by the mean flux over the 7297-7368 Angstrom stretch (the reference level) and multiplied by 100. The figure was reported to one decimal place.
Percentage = 101.7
